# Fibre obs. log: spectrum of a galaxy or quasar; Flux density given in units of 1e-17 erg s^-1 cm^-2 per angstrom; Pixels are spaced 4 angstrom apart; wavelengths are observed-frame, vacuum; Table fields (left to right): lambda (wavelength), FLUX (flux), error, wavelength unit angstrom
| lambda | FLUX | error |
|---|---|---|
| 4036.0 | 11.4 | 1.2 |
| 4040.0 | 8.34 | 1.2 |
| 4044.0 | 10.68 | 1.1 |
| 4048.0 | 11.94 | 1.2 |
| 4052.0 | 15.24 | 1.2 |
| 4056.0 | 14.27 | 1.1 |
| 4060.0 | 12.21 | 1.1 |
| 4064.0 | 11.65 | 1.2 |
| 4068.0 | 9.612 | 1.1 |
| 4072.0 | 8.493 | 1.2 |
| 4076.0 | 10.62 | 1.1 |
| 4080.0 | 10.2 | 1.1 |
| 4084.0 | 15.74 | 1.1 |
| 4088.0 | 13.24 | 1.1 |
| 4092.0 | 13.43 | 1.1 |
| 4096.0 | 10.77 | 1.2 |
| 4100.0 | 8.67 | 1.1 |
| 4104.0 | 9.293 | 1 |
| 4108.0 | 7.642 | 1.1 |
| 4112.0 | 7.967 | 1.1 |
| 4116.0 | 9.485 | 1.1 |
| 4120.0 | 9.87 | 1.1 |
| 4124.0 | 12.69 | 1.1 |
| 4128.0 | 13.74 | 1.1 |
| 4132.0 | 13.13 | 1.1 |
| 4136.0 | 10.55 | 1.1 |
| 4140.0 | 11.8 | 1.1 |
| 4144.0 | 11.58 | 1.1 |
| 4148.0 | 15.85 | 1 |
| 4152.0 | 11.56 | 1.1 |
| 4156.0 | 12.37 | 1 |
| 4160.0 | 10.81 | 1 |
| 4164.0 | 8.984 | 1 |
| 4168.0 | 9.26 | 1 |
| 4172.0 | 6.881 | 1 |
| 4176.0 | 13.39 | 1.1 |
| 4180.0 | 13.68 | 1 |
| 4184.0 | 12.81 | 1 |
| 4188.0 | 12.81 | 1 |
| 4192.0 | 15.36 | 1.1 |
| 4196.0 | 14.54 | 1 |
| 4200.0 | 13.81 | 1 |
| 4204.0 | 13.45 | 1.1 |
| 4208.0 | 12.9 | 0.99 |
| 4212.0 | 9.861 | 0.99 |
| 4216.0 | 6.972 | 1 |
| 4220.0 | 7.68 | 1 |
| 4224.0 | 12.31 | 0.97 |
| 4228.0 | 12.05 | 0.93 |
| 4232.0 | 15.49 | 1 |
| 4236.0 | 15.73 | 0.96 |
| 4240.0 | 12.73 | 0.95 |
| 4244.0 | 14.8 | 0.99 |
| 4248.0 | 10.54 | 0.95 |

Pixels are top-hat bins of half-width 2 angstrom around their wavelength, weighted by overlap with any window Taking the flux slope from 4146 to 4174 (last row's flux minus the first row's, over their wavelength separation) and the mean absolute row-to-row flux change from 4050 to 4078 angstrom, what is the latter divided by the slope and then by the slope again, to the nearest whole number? 11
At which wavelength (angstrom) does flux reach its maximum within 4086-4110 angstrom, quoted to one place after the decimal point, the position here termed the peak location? 4092.0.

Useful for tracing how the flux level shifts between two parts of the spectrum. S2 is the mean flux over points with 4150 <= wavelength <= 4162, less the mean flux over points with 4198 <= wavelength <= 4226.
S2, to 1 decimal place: 0.6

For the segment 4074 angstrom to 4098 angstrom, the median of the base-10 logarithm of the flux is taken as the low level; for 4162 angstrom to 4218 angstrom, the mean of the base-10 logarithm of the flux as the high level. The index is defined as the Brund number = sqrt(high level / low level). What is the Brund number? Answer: 0.991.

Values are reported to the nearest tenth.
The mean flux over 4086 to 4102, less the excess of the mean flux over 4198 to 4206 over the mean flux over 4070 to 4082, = 7.7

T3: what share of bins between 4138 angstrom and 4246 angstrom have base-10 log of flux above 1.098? 0.5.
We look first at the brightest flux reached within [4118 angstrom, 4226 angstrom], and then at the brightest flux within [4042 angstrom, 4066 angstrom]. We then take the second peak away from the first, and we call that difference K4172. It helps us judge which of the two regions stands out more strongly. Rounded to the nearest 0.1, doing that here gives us 0.6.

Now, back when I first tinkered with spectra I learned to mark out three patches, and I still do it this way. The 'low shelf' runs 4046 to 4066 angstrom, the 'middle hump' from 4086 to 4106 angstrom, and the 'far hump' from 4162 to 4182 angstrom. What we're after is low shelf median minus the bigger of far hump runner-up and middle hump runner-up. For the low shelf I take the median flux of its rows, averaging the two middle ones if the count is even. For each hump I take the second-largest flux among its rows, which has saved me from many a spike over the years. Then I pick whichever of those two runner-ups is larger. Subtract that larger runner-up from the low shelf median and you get -1.2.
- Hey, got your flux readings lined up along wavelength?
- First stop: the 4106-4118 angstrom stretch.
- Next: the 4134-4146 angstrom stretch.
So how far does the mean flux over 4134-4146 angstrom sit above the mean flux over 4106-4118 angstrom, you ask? 2.9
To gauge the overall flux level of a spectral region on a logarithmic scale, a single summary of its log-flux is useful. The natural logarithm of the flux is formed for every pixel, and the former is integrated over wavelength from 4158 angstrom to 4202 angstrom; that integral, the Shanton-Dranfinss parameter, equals 108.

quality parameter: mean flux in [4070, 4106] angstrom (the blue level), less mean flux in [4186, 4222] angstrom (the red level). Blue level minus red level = -0.8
